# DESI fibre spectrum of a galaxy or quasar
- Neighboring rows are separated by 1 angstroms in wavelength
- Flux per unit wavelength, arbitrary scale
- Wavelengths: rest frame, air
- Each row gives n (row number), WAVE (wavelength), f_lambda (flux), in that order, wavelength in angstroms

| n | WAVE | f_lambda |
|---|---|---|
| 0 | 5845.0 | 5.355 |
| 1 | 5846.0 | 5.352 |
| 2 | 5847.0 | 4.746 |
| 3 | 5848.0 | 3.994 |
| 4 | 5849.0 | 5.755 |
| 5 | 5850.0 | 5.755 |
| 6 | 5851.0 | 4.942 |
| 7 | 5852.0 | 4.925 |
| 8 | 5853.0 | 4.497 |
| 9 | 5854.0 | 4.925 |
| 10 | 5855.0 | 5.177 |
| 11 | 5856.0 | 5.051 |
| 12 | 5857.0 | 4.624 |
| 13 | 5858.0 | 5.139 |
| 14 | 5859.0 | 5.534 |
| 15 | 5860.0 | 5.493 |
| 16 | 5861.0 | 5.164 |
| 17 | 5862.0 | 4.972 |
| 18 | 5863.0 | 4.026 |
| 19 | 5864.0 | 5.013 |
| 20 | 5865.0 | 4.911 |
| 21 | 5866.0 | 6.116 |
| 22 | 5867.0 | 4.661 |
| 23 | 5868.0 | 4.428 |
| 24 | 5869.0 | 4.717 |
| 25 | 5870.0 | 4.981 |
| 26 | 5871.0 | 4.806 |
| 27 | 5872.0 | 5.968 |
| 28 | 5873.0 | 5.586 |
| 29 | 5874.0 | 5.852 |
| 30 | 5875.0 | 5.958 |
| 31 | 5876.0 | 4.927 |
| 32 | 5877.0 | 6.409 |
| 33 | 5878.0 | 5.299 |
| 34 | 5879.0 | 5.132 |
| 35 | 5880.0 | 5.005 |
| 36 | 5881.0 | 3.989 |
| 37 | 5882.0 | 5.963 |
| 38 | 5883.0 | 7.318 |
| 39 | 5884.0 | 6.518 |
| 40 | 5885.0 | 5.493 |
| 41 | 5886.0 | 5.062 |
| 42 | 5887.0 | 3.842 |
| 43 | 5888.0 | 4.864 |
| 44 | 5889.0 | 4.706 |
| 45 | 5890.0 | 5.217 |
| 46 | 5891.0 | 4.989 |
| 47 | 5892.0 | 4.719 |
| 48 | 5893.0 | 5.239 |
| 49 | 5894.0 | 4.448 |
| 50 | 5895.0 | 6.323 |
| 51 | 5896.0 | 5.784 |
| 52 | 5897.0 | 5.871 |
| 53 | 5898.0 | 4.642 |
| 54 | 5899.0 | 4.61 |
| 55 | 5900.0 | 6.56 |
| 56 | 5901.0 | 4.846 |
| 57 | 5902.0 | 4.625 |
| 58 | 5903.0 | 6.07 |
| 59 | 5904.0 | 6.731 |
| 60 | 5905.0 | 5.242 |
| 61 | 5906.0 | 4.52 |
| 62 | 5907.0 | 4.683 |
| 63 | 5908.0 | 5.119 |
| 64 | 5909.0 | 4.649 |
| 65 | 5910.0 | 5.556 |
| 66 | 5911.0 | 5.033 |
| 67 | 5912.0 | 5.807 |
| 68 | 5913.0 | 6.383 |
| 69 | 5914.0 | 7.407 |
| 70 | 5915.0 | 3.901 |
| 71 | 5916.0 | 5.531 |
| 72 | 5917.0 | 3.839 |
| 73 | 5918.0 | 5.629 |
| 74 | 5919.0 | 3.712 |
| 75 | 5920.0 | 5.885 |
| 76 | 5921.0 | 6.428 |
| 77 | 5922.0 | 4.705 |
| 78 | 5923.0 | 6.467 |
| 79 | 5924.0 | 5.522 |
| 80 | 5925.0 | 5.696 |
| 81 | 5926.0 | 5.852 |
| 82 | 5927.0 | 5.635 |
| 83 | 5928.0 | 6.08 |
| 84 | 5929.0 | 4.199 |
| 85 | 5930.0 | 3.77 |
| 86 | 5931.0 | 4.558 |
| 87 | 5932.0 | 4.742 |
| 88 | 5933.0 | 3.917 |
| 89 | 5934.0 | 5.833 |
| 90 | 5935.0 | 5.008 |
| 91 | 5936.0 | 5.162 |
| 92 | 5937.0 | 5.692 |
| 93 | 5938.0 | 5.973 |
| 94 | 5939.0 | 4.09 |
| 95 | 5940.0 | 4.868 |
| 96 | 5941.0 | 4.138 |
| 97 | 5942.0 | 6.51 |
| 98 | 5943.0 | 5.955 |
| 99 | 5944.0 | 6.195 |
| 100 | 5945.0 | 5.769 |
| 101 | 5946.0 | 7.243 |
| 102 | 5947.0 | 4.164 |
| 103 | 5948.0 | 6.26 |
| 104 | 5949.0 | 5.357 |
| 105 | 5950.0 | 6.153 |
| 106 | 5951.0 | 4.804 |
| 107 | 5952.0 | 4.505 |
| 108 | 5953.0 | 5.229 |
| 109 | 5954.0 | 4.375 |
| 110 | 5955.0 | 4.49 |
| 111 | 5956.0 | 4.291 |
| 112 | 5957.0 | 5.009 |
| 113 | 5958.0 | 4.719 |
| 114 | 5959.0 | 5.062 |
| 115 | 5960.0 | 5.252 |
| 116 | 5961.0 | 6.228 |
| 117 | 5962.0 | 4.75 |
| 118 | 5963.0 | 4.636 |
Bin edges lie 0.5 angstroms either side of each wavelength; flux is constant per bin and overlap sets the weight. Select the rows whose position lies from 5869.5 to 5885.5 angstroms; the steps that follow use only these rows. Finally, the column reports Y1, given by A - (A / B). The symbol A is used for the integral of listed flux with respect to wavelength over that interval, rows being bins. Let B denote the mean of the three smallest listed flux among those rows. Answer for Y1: 70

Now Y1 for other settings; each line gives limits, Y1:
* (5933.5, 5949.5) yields 67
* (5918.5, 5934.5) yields 61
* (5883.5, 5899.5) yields 63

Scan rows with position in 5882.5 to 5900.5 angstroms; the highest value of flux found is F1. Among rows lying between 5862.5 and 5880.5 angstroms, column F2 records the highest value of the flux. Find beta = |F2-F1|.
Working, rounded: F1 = 7.318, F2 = 6.409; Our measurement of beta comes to 0.9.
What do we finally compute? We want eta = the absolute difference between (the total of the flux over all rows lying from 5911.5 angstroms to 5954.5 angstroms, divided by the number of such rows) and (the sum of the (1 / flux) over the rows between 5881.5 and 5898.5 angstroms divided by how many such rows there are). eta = 5.13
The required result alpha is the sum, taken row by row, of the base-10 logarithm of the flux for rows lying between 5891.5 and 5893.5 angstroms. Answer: 1.39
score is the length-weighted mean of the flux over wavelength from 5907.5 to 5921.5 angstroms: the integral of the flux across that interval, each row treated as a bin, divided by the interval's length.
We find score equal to 5.35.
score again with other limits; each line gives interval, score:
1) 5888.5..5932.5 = 5.27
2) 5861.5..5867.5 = 4.95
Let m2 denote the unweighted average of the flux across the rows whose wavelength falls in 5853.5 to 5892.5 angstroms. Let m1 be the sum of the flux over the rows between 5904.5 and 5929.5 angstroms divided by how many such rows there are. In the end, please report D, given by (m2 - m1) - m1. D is -5.5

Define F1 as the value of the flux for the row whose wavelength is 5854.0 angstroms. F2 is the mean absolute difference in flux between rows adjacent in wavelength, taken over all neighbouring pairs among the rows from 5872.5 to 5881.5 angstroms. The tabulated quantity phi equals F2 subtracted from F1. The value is 4.3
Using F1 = 4.925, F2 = 0.66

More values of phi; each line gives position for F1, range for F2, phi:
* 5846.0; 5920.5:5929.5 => 4.4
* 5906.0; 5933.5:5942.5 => 3.6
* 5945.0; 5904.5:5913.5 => 5.2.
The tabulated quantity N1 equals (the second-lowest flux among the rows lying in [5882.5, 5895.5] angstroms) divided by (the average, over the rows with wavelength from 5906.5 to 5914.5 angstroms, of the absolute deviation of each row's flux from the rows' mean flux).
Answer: 6.2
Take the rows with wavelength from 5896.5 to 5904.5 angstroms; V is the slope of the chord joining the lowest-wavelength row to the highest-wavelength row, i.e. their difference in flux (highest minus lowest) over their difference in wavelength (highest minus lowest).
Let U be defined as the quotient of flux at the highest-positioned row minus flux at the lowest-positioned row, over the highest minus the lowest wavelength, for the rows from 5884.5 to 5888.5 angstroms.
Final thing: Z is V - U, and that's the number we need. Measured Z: 0.3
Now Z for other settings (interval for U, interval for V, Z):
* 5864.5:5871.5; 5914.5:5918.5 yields 0.6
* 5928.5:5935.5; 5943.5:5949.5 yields -0.3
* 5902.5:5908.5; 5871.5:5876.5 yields -0.1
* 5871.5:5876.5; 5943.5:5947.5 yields -0.4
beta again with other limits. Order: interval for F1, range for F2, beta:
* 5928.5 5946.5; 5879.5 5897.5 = 0.1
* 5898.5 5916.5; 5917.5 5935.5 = 0.9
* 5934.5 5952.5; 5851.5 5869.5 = 1.1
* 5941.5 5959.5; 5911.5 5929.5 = 0.2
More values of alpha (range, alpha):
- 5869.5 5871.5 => 1.38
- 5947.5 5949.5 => 1.53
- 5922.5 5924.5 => 1.55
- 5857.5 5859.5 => 1.45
